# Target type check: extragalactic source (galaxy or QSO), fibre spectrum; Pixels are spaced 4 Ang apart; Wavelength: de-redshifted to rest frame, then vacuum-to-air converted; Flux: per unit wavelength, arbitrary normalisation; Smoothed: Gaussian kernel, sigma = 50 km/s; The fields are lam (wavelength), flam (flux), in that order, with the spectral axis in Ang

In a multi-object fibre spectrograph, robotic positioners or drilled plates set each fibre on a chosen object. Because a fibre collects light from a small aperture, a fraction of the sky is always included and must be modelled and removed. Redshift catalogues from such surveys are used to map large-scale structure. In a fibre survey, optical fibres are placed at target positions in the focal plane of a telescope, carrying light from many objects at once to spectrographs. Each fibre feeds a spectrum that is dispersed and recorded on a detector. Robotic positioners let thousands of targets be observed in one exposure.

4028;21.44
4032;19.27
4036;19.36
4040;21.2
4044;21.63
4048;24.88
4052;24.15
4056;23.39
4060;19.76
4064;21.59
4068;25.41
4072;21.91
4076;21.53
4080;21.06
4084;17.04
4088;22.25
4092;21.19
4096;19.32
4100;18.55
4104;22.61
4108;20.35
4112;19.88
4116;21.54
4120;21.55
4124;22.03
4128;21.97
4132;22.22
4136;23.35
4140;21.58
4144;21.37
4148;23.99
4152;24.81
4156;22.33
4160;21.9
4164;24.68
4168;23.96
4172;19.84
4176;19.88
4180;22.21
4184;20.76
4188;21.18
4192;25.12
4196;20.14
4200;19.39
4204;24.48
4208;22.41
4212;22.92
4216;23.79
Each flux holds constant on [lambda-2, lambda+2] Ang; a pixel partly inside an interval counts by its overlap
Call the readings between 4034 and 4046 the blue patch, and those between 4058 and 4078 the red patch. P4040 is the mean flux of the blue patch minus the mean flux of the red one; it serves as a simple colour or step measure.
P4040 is -1.3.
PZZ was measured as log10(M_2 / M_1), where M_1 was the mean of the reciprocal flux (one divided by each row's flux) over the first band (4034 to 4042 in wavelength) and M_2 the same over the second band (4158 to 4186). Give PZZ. -0.031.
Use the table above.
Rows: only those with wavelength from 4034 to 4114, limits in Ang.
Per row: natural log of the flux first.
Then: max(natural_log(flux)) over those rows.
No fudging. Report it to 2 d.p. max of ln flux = 3.24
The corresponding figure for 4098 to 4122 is 3.12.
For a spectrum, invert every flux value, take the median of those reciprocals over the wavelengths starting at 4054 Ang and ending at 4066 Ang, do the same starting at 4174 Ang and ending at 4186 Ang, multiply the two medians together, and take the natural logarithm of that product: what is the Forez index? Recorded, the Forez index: -6.11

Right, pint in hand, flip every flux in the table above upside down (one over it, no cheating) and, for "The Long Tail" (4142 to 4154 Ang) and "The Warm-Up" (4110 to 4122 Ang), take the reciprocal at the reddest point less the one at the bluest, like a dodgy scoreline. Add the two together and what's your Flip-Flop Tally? -0.010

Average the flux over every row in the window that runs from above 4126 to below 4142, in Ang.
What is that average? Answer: 22.3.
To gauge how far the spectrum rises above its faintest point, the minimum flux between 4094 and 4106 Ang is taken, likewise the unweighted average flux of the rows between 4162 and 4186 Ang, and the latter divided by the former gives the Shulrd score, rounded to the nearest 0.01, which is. 1.18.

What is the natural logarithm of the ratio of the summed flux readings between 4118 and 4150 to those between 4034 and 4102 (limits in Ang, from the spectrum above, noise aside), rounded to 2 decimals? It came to -0.72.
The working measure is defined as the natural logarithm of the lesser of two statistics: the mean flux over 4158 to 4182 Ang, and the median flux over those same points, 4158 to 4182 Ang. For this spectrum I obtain 3.094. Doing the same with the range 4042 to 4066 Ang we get 3.114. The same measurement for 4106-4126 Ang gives 3.048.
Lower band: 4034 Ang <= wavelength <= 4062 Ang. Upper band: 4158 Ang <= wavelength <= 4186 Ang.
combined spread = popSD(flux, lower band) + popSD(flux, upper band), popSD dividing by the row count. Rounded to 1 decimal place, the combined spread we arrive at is 3.7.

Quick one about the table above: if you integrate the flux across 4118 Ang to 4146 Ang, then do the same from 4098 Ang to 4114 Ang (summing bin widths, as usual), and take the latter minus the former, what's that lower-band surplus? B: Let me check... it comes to -291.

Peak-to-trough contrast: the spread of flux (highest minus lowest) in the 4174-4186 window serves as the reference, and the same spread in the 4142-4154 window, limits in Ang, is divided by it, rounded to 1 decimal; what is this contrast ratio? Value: 1.5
